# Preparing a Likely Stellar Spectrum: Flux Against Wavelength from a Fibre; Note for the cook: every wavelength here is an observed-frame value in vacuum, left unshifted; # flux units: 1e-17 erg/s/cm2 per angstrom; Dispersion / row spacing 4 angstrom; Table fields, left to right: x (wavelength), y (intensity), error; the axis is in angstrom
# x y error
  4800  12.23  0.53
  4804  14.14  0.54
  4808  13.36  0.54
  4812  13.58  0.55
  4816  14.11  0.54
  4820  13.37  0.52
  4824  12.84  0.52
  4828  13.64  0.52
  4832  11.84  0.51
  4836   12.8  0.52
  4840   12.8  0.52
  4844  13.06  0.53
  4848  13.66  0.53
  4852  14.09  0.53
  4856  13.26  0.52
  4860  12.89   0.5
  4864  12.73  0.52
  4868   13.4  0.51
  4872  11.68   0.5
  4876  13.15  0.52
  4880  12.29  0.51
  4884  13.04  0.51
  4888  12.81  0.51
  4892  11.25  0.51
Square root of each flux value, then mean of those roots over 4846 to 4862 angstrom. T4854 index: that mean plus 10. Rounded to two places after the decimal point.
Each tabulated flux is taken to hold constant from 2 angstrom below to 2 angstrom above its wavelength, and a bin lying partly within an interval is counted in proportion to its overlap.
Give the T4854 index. 13.67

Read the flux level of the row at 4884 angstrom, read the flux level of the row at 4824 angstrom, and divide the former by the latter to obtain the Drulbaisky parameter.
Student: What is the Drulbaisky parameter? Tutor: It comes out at 1.02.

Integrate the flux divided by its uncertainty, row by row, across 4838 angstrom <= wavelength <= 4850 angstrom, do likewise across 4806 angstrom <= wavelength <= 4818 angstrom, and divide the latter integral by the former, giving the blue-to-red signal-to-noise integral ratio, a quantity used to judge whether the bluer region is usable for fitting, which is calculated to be 1.0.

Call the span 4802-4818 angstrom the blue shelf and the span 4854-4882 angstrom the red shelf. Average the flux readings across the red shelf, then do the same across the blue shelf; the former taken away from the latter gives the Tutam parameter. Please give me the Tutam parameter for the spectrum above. 1.0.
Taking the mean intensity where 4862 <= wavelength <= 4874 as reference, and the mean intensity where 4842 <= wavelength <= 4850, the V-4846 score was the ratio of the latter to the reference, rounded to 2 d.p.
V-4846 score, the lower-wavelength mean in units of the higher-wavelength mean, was 1.06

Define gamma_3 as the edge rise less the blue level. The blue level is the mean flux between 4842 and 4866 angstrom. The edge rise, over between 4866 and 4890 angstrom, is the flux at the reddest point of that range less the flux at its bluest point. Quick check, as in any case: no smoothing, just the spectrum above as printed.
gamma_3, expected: -13.9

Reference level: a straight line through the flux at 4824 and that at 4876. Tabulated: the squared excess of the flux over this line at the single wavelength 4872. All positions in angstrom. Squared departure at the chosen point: 2.1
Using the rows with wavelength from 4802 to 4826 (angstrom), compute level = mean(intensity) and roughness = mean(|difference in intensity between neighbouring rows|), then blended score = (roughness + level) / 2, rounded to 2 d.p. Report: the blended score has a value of 7.06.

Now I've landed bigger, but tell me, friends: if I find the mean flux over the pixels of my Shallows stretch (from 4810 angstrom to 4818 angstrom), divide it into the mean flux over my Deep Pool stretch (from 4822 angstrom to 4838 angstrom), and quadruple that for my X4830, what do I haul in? 3.69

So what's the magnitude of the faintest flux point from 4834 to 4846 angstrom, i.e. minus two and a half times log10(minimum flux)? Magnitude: -2.77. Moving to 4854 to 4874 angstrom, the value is -2.67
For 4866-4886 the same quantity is -2.67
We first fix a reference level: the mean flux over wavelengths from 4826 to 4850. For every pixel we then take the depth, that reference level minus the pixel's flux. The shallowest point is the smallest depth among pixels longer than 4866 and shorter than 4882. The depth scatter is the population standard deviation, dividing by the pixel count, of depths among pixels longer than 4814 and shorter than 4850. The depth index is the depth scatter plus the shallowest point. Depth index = 0.2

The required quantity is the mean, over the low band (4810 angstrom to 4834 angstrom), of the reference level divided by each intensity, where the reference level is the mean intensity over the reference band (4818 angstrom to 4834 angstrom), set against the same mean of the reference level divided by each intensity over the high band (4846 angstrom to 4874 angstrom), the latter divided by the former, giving 1.01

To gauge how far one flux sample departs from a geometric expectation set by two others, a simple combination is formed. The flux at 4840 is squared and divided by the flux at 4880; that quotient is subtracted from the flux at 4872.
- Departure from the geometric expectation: -1.7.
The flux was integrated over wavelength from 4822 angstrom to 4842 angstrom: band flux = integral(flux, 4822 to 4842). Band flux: 256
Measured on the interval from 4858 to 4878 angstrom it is 255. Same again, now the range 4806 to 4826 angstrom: 269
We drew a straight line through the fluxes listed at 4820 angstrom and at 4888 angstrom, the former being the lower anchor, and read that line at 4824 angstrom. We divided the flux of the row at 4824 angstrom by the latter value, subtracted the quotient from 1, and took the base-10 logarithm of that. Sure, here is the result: -1.4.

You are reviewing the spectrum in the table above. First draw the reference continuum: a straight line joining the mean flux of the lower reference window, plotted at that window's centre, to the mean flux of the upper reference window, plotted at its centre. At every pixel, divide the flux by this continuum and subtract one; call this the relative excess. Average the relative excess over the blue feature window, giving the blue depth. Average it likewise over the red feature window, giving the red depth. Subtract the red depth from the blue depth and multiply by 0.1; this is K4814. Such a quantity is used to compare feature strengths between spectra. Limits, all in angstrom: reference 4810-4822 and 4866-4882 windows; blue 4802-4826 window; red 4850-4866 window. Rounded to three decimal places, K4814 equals -0.004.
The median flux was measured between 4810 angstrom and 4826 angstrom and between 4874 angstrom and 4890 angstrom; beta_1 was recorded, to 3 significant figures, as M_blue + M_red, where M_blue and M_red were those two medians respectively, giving 26.4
